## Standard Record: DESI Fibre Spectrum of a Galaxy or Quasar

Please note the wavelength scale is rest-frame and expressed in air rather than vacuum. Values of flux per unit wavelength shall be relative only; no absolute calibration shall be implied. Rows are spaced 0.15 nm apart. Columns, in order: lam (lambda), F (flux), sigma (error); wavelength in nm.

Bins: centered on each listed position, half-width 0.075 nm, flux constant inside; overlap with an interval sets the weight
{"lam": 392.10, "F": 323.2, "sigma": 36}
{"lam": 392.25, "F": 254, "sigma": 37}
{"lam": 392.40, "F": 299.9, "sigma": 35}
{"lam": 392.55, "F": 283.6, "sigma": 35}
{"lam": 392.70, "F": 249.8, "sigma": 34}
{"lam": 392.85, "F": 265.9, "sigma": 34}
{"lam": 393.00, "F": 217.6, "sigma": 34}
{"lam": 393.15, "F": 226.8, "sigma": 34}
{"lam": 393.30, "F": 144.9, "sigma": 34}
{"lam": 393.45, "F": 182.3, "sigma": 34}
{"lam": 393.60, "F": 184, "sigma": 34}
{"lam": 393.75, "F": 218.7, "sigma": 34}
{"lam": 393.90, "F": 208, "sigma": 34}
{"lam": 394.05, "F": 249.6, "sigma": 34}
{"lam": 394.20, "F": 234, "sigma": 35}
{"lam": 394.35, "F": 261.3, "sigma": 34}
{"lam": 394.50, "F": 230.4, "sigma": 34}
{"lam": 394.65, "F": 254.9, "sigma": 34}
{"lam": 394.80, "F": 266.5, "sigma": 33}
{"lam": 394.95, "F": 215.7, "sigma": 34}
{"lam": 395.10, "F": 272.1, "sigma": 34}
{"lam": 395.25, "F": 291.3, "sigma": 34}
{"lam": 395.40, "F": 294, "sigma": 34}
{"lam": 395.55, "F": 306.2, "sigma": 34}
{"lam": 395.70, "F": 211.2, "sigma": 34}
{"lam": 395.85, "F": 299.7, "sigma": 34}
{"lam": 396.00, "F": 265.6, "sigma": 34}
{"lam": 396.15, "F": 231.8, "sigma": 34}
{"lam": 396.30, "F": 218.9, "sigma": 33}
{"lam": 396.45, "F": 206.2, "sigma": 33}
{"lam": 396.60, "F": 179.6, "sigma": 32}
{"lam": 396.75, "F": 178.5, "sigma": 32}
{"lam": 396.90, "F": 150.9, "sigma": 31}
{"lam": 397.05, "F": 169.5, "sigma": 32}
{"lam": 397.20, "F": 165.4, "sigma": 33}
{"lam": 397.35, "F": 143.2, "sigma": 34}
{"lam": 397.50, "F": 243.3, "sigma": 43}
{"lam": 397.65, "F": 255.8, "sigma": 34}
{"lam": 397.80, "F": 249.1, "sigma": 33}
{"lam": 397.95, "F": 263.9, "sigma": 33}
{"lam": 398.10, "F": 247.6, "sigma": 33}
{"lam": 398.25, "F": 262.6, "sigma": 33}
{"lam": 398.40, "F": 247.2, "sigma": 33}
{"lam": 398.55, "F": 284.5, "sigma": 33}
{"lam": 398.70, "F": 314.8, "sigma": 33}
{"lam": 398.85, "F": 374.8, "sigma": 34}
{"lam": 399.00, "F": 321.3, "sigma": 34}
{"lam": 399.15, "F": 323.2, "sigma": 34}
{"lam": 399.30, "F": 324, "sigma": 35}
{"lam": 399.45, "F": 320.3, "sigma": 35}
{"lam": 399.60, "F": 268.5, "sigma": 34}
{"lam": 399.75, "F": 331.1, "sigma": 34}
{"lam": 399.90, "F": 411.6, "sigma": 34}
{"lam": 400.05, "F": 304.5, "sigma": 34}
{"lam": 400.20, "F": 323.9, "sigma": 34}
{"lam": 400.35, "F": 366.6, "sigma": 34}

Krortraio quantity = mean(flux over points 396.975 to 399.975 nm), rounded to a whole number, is 276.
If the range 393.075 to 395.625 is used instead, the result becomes 238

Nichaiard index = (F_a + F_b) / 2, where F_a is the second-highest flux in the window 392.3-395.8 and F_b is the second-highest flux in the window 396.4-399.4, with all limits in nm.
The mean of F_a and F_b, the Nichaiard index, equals 312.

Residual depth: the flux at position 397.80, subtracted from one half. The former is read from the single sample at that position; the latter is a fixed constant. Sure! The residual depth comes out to -249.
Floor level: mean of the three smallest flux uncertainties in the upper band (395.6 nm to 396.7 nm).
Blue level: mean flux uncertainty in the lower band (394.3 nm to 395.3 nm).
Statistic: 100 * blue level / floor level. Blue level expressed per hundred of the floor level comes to 103.6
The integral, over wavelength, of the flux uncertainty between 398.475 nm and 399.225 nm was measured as 25.2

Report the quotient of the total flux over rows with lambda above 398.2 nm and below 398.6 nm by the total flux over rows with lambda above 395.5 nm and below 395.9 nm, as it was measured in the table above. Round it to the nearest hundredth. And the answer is 0.97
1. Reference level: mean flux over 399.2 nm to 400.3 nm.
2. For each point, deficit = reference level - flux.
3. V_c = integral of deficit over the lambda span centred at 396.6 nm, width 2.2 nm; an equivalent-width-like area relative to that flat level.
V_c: 250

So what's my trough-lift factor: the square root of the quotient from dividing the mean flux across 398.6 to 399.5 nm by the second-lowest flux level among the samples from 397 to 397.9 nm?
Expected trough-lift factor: 1.41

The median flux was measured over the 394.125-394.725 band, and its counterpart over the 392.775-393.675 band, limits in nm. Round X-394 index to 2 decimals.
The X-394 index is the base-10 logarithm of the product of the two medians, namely 4.69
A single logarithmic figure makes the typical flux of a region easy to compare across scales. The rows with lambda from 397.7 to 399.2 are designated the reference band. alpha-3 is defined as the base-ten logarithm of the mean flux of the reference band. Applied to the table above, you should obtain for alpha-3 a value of 2.46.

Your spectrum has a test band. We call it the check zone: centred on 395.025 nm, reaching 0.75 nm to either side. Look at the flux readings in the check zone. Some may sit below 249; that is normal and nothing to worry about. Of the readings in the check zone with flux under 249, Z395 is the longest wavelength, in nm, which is 395.70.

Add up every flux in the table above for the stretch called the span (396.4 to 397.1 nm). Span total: 885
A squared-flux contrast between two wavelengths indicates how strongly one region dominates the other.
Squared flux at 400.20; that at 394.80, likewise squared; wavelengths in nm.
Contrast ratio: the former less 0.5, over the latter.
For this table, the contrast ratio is 1.5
